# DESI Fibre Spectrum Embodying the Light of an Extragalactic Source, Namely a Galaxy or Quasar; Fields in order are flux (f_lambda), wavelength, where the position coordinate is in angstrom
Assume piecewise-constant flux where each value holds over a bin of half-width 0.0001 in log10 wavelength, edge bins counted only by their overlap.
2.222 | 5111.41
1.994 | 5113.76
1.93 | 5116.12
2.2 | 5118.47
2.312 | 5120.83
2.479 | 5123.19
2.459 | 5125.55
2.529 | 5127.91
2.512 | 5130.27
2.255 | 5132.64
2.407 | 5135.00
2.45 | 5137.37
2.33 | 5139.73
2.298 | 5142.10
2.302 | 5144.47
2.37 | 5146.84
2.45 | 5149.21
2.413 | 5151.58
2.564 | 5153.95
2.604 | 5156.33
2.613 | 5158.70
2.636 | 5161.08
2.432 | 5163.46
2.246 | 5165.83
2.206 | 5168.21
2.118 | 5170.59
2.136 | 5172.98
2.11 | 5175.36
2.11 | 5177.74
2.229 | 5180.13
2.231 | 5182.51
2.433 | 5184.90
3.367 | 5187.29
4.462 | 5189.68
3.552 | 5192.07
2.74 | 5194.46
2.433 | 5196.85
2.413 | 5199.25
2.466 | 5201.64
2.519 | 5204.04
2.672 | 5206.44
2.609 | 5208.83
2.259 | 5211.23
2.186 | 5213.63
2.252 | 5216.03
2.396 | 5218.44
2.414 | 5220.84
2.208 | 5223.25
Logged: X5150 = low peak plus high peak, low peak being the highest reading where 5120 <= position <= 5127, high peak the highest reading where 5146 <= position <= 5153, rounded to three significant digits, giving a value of 4.93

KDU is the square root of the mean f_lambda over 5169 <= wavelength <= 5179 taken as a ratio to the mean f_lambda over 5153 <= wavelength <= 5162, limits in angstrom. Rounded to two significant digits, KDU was 0.90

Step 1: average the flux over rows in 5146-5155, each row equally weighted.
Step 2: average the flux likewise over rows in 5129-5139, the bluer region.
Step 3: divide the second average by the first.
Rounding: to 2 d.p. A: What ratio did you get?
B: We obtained 0.98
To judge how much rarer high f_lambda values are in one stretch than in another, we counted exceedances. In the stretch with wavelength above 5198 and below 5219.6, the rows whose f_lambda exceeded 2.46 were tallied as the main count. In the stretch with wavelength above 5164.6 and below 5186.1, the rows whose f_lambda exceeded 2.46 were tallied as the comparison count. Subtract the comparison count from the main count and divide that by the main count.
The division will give 1.0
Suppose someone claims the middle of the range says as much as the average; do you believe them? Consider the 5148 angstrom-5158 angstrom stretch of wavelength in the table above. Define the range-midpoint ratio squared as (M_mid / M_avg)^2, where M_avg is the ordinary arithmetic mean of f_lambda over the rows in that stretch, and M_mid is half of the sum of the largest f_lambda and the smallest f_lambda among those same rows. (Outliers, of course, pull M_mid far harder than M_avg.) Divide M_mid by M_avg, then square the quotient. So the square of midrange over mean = 1.00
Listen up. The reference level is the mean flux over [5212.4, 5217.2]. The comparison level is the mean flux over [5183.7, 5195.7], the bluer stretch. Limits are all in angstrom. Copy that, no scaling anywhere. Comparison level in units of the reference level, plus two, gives 3.49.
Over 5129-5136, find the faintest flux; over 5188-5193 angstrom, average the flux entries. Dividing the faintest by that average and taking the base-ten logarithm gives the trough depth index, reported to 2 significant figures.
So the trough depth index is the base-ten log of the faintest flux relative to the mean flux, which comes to -0.25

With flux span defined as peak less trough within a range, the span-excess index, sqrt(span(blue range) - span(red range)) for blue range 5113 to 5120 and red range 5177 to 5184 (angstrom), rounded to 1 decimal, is 0.4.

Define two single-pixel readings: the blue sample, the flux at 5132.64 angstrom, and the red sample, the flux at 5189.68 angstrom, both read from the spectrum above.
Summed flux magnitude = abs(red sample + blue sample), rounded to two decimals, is 6.72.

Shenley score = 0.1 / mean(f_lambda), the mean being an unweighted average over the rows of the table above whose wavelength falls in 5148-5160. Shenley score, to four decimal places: 0.0395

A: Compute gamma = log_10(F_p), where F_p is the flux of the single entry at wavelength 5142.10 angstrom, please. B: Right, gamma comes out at 0.36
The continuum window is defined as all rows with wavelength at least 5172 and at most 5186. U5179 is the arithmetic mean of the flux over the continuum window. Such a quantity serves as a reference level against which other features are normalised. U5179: 2.21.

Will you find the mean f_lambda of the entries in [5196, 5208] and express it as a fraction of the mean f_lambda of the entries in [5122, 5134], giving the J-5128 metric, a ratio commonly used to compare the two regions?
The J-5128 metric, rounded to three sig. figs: 1.02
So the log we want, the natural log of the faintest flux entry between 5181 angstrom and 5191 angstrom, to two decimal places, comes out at 0.80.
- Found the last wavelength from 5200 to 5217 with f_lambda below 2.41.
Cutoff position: 5216.03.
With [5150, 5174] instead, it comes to 5172.98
